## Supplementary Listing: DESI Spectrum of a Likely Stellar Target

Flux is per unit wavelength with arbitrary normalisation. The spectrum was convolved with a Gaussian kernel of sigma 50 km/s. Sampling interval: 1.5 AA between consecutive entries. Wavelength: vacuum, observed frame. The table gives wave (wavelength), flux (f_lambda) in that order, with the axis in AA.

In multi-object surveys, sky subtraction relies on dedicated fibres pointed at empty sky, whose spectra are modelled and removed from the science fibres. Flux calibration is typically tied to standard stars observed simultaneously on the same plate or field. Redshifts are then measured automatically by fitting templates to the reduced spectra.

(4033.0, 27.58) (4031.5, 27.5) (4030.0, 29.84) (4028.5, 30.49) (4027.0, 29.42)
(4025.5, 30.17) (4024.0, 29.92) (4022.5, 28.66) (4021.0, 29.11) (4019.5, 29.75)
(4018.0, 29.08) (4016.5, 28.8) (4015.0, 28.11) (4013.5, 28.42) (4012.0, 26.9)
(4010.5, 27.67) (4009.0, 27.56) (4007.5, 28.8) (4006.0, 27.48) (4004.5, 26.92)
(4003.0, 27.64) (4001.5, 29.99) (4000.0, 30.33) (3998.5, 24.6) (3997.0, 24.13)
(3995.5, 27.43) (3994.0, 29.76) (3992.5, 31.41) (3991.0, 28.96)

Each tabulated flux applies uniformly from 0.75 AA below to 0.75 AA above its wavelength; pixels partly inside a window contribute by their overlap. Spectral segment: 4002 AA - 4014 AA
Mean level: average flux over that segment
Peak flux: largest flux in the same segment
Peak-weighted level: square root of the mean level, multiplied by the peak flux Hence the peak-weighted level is 152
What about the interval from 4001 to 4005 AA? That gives 159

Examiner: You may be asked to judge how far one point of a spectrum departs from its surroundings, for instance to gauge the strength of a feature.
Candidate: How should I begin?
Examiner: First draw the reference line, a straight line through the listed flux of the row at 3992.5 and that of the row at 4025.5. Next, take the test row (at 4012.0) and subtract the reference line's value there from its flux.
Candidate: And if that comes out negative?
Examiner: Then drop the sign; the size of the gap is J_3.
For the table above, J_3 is 3.8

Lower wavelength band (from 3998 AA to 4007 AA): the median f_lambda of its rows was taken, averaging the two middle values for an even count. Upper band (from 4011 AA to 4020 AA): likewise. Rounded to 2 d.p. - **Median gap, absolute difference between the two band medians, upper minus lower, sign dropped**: 1.05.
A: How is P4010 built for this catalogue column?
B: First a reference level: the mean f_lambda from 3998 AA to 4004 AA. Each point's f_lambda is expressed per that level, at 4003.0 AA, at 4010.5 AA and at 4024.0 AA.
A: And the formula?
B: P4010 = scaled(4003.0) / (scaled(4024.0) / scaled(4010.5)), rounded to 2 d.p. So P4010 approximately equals 0.91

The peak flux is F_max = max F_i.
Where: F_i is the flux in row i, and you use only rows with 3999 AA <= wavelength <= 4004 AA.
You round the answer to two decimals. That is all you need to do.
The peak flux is 30.33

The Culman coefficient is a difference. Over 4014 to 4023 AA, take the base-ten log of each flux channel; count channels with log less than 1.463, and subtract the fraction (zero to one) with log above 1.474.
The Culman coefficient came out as 3.0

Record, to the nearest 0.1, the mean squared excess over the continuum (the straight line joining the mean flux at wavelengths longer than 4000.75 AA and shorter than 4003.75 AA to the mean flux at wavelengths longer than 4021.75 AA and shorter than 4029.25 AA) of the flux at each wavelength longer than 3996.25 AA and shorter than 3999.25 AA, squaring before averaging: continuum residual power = 18.3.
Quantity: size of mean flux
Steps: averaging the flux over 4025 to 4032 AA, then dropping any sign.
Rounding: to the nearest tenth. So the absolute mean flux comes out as 29.5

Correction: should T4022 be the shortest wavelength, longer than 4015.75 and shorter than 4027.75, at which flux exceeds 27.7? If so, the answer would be 4016.5 AA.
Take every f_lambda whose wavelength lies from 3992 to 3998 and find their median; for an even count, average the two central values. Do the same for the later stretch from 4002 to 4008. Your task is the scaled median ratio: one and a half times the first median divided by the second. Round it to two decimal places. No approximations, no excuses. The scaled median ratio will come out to 1.56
